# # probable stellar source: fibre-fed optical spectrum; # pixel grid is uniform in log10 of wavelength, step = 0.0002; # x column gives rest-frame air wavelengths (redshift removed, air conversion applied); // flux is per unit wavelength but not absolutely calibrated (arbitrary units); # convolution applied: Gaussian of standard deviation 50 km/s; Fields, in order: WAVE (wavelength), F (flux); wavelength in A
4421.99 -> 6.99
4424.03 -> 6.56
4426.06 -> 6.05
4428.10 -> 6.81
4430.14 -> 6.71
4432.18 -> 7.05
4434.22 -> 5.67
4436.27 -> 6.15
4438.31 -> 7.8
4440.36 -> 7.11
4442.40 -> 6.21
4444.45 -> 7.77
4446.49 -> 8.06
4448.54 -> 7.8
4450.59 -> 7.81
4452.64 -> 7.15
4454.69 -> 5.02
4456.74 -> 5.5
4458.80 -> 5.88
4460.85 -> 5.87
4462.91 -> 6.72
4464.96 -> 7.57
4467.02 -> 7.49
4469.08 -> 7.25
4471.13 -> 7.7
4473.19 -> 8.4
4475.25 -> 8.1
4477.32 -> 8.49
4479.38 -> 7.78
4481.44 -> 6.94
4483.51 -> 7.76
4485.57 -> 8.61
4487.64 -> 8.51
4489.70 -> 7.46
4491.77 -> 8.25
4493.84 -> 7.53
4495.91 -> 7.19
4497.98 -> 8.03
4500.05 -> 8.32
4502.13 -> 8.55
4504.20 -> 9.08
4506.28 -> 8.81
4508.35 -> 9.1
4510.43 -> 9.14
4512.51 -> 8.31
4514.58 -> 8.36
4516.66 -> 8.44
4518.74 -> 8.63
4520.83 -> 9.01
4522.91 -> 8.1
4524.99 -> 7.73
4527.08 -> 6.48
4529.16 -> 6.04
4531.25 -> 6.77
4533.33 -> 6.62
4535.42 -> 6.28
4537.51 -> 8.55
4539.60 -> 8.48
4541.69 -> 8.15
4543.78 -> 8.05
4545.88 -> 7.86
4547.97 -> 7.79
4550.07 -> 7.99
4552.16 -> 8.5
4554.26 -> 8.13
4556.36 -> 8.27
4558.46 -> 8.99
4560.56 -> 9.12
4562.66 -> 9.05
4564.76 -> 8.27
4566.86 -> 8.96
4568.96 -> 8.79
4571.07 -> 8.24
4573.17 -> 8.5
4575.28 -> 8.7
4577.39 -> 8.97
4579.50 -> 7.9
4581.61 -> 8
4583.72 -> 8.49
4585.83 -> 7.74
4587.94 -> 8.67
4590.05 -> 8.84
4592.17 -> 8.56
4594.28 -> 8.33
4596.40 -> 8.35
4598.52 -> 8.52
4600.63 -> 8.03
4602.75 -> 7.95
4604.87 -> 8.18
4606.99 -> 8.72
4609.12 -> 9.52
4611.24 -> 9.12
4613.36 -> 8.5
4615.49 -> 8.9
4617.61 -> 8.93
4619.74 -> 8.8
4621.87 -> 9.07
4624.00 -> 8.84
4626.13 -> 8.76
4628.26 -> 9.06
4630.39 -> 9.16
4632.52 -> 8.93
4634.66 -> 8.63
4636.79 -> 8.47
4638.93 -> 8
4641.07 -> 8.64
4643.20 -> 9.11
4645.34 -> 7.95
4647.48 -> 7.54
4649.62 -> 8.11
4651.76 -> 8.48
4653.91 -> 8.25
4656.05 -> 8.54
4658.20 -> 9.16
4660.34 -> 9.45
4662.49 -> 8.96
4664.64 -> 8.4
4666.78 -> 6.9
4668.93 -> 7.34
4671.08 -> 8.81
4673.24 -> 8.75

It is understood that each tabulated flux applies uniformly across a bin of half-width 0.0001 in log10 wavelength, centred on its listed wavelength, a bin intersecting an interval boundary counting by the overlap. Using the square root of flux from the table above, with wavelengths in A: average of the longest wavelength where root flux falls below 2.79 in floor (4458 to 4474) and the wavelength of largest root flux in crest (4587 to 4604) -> 4530.6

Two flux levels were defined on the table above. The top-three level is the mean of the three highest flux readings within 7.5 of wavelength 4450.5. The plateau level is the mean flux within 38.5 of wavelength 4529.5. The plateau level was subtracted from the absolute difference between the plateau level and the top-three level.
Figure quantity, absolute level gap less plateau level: -7.89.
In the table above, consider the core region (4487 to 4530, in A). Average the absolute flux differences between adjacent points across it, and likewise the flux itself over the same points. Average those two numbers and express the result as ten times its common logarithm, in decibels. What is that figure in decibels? 6.36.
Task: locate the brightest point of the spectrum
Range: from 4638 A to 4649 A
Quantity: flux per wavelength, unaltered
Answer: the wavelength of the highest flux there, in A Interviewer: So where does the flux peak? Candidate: 4643.20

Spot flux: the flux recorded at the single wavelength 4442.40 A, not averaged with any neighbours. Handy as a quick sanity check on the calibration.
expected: 6.21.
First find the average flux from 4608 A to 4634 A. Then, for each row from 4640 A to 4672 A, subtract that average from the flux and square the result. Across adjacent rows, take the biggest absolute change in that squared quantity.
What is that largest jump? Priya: 4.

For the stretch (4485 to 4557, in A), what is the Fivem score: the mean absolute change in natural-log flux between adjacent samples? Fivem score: 0.059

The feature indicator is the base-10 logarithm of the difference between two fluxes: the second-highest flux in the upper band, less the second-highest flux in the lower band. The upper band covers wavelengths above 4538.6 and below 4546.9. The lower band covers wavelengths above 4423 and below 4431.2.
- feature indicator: 0.16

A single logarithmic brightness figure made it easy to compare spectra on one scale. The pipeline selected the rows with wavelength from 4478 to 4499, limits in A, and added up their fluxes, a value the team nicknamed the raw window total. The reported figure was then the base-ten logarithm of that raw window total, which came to 1.89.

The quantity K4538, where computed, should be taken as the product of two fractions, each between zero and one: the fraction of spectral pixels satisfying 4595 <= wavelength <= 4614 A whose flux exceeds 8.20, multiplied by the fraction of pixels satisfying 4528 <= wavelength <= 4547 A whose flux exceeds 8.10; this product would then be 0.2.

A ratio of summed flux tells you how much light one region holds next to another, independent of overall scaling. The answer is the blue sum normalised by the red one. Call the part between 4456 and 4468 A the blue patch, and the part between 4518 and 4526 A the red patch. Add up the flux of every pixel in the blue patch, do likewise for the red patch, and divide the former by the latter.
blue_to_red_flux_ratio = 1.17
